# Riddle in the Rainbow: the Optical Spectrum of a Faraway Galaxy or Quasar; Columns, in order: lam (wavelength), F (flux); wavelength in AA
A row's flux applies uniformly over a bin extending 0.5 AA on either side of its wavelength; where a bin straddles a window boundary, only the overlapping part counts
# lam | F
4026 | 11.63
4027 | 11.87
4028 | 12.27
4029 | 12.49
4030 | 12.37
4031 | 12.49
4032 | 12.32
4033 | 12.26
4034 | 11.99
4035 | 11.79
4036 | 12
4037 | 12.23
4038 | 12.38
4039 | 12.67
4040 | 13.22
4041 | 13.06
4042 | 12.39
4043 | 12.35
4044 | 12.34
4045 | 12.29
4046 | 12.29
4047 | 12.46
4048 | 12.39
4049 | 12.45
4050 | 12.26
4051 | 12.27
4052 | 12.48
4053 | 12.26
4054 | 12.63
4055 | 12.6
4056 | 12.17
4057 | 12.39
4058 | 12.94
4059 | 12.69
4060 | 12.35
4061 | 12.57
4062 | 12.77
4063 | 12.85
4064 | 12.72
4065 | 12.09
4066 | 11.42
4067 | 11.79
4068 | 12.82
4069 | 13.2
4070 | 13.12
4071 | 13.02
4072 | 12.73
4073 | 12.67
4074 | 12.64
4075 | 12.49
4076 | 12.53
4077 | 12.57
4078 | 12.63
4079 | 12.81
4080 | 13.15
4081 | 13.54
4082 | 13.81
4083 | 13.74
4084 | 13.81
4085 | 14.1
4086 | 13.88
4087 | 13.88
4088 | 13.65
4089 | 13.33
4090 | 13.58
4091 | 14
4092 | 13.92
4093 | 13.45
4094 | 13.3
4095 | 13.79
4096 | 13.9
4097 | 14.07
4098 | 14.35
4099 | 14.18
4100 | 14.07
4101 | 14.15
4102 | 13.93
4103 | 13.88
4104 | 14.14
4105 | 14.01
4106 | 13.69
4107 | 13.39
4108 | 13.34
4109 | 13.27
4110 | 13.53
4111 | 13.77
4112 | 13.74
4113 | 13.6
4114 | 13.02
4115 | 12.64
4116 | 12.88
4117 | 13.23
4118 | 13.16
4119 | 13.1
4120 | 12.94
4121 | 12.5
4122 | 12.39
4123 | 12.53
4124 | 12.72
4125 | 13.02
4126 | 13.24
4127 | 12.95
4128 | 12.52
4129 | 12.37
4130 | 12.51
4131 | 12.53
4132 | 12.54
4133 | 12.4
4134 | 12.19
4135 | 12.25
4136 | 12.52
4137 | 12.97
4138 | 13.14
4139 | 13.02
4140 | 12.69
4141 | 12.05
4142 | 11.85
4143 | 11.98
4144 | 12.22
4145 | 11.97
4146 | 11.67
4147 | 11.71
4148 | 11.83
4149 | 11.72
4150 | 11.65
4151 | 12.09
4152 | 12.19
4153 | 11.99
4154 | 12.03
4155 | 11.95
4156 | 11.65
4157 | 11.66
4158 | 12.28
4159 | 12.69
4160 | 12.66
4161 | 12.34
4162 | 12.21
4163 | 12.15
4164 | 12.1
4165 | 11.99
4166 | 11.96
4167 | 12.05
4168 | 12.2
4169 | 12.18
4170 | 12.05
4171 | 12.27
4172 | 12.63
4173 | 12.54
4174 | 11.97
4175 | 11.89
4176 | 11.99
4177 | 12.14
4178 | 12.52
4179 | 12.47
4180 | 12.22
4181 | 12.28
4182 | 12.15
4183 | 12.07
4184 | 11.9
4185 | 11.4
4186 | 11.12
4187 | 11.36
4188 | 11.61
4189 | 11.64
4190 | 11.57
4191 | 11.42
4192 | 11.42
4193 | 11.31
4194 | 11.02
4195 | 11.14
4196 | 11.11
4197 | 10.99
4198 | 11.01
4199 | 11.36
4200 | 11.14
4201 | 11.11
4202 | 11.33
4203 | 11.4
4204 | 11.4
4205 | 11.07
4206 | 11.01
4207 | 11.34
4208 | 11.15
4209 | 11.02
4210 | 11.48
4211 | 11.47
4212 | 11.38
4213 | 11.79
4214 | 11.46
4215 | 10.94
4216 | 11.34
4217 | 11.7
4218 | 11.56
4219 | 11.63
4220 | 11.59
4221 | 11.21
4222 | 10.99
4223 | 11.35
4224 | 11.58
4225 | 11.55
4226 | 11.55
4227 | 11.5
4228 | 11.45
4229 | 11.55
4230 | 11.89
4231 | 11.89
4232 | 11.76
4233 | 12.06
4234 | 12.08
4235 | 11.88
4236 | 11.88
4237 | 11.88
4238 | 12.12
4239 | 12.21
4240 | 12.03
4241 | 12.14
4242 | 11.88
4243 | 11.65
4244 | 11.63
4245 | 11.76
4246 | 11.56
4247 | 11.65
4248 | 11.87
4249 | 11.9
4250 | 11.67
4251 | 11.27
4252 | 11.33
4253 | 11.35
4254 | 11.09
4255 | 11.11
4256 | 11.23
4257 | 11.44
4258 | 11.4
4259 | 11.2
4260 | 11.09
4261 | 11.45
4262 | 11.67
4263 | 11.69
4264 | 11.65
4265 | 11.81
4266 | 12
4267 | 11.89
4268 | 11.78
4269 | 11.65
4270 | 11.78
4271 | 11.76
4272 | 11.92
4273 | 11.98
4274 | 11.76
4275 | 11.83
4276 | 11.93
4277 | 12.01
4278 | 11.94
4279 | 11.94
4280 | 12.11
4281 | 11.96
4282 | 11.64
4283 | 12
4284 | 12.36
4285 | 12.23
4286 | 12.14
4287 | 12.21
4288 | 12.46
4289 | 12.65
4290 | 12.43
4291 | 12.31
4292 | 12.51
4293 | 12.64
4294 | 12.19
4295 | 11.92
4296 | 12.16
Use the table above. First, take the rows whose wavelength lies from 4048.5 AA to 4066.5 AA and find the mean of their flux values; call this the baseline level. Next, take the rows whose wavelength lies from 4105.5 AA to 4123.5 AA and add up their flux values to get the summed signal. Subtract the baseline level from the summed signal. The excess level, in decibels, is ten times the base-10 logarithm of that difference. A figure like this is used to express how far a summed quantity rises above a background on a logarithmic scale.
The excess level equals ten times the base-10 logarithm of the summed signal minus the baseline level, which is 23.5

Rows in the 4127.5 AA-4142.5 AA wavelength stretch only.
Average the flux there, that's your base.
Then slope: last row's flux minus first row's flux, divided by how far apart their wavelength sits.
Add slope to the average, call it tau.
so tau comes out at 12.5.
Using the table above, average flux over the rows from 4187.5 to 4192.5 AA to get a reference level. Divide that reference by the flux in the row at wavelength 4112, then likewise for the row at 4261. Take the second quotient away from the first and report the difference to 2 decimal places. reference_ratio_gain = -0.17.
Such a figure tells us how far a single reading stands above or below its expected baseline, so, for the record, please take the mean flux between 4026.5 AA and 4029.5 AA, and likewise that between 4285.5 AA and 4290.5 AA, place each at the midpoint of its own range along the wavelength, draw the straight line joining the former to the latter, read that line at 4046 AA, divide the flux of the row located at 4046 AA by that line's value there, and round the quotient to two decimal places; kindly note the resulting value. 1.01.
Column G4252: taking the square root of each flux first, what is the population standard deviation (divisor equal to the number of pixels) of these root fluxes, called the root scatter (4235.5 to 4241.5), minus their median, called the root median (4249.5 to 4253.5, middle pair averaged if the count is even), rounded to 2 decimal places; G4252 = -3.35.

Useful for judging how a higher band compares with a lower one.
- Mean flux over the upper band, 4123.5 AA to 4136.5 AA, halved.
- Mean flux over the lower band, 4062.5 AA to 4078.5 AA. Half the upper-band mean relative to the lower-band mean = 0.501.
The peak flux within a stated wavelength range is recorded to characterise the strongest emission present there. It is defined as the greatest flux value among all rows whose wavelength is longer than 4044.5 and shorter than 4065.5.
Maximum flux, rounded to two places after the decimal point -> 12.94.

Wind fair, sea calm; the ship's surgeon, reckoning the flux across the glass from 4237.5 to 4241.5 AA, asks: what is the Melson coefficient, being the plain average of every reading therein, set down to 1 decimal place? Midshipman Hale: 12.1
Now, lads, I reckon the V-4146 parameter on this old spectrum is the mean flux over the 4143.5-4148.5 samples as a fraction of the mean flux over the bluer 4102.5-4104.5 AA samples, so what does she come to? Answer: 0.85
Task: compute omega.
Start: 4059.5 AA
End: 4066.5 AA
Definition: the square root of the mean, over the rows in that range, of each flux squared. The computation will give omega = 12.4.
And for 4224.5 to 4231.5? 11.6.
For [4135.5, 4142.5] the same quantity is 12.6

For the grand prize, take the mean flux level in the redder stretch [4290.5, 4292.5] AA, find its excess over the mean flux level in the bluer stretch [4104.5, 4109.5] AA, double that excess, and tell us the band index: -2.3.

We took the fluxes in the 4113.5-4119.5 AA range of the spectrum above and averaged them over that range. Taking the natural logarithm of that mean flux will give 2.57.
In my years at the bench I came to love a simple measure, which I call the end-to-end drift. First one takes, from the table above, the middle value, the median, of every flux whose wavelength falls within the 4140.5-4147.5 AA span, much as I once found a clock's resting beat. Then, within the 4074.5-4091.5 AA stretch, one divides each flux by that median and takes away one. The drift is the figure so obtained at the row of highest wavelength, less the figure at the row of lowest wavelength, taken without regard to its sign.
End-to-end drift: 0.13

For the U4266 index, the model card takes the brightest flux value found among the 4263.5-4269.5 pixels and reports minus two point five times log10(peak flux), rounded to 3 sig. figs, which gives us -2.70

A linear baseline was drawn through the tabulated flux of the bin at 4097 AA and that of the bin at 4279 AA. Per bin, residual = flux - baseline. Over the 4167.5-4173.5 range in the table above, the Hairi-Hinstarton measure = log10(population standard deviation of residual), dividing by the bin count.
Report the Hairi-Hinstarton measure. -0.65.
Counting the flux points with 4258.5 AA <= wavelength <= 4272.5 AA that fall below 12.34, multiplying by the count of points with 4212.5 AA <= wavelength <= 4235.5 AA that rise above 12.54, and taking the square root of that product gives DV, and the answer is 0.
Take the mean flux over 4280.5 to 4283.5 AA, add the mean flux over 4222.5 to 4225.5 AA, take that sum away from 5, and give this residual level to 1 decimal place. -18.4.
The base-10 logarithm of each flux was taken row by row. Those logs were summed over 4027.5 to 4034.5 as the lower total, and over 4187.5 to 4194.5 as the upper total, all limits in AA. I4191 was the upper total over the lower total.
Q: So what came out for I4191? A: 0.97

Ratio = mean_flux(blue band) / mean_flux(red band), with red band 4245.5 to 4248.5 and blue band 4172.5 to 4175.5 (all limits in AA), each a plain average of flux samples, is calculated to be 1.04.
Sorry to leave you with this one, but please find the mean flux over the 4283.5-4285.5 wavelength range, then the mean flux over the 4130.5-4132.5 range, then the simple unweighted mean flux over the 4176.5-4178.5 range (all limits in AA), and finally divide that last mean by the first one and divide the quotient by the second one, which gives 0.0800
